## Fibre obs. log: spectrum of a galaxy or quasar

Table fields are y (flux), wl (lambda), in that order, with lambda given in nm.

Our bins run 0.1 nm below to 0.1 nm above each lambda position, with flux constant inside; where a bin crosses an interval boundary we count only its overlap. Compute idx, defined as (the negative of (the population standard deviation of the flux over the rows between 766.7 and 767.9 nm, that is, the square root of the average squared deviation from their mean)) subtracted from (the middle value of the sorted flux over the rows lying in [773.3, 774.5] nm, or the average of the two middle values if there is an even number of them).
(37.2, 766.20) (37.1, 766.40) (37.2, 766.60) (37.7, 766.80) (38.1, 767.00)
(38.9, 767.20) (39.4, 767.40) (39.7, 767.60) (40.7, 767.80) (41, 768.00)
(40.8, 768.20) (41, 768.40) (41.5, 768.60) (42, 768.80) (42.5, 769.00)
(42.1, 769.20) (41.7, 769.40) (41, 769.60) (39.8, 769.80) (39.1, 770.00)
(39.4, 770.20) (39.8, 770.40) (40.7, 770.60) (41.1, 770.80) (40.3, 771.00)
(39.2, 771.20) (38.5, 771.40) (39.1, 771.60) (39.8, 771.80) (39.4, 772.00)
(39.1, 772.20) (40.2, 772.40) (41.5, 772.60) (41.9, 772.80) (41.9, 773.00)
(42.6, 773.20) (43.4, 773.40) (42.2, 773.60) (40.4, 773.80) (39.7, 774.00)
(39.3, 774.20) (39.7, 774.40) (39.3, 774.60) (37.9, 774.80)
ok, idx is 41.1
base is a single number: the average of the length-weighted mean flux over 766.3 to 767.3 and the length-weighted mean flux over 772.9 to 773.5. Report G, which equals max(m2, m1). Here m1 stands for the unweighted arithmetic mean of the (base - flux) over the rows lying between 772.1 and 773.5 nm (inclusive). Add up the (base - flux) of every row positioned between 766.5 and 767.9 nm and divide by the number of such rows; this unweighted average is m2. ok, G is 1.4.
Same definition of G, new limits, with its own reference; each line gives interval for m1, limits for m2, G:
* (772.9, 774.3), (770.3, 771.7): 0.4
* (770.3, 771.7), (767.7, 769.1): 0.4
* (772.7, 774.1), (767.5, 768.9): -0.7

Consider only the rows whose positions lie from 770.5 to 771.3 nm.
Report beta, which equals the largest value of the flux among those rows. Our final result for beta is 41.1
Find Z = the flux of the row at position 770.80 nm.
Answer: 41.1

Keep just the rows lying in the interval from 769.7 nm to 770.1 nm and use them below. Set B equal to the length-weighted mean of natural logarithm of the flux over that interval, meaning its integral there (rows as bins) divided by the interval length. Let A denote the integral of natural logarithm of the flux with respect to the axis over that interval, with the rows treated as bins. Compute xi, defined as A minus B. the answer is -2.2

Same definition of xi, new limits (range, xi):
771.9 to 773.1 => 0.7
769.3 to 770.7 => 1.5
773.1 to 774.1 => 0.0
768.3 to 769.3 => 0.0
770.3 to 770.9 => -1.5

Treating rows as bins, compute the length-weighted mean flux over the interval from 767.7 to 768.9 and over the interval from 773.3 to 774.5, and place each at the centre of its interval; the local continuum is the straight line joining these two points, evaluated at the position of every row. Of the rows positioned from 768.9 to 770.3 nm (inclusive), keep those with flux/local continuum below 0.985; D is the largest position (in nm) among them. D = 770.20 nm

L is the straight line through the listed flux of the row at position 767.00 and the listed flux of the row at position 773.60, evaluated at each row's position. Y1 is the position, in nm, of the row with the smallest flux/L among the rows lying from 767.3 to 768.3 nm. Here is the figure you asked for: 767.40 nm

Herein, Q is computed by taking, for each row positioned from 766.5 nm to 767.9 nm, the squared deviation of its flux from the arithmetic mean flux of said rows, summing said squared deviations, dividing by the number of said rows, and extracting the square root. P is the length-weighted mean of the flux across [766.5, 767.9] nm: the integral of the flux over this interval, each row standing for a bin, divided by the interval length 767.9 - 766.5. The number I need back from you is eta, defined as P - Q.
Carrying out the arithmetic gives 37.7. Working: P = 38.8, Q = 1.14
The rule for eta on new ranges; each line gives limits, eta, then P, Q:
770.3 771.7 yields 38.9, 39.8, 0.87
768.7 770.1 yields 40.0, 41.2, 1.18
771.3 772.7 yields 38.8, 39.7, 0.91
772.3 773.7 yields 41.0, 42.0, 0.91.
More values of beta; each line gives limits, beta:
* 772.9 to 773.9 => 43.4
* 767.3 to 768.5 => 41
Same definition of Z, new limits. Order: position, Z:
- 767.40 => 39.4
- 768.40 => 41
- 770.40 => 39.8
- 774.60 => 39.3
